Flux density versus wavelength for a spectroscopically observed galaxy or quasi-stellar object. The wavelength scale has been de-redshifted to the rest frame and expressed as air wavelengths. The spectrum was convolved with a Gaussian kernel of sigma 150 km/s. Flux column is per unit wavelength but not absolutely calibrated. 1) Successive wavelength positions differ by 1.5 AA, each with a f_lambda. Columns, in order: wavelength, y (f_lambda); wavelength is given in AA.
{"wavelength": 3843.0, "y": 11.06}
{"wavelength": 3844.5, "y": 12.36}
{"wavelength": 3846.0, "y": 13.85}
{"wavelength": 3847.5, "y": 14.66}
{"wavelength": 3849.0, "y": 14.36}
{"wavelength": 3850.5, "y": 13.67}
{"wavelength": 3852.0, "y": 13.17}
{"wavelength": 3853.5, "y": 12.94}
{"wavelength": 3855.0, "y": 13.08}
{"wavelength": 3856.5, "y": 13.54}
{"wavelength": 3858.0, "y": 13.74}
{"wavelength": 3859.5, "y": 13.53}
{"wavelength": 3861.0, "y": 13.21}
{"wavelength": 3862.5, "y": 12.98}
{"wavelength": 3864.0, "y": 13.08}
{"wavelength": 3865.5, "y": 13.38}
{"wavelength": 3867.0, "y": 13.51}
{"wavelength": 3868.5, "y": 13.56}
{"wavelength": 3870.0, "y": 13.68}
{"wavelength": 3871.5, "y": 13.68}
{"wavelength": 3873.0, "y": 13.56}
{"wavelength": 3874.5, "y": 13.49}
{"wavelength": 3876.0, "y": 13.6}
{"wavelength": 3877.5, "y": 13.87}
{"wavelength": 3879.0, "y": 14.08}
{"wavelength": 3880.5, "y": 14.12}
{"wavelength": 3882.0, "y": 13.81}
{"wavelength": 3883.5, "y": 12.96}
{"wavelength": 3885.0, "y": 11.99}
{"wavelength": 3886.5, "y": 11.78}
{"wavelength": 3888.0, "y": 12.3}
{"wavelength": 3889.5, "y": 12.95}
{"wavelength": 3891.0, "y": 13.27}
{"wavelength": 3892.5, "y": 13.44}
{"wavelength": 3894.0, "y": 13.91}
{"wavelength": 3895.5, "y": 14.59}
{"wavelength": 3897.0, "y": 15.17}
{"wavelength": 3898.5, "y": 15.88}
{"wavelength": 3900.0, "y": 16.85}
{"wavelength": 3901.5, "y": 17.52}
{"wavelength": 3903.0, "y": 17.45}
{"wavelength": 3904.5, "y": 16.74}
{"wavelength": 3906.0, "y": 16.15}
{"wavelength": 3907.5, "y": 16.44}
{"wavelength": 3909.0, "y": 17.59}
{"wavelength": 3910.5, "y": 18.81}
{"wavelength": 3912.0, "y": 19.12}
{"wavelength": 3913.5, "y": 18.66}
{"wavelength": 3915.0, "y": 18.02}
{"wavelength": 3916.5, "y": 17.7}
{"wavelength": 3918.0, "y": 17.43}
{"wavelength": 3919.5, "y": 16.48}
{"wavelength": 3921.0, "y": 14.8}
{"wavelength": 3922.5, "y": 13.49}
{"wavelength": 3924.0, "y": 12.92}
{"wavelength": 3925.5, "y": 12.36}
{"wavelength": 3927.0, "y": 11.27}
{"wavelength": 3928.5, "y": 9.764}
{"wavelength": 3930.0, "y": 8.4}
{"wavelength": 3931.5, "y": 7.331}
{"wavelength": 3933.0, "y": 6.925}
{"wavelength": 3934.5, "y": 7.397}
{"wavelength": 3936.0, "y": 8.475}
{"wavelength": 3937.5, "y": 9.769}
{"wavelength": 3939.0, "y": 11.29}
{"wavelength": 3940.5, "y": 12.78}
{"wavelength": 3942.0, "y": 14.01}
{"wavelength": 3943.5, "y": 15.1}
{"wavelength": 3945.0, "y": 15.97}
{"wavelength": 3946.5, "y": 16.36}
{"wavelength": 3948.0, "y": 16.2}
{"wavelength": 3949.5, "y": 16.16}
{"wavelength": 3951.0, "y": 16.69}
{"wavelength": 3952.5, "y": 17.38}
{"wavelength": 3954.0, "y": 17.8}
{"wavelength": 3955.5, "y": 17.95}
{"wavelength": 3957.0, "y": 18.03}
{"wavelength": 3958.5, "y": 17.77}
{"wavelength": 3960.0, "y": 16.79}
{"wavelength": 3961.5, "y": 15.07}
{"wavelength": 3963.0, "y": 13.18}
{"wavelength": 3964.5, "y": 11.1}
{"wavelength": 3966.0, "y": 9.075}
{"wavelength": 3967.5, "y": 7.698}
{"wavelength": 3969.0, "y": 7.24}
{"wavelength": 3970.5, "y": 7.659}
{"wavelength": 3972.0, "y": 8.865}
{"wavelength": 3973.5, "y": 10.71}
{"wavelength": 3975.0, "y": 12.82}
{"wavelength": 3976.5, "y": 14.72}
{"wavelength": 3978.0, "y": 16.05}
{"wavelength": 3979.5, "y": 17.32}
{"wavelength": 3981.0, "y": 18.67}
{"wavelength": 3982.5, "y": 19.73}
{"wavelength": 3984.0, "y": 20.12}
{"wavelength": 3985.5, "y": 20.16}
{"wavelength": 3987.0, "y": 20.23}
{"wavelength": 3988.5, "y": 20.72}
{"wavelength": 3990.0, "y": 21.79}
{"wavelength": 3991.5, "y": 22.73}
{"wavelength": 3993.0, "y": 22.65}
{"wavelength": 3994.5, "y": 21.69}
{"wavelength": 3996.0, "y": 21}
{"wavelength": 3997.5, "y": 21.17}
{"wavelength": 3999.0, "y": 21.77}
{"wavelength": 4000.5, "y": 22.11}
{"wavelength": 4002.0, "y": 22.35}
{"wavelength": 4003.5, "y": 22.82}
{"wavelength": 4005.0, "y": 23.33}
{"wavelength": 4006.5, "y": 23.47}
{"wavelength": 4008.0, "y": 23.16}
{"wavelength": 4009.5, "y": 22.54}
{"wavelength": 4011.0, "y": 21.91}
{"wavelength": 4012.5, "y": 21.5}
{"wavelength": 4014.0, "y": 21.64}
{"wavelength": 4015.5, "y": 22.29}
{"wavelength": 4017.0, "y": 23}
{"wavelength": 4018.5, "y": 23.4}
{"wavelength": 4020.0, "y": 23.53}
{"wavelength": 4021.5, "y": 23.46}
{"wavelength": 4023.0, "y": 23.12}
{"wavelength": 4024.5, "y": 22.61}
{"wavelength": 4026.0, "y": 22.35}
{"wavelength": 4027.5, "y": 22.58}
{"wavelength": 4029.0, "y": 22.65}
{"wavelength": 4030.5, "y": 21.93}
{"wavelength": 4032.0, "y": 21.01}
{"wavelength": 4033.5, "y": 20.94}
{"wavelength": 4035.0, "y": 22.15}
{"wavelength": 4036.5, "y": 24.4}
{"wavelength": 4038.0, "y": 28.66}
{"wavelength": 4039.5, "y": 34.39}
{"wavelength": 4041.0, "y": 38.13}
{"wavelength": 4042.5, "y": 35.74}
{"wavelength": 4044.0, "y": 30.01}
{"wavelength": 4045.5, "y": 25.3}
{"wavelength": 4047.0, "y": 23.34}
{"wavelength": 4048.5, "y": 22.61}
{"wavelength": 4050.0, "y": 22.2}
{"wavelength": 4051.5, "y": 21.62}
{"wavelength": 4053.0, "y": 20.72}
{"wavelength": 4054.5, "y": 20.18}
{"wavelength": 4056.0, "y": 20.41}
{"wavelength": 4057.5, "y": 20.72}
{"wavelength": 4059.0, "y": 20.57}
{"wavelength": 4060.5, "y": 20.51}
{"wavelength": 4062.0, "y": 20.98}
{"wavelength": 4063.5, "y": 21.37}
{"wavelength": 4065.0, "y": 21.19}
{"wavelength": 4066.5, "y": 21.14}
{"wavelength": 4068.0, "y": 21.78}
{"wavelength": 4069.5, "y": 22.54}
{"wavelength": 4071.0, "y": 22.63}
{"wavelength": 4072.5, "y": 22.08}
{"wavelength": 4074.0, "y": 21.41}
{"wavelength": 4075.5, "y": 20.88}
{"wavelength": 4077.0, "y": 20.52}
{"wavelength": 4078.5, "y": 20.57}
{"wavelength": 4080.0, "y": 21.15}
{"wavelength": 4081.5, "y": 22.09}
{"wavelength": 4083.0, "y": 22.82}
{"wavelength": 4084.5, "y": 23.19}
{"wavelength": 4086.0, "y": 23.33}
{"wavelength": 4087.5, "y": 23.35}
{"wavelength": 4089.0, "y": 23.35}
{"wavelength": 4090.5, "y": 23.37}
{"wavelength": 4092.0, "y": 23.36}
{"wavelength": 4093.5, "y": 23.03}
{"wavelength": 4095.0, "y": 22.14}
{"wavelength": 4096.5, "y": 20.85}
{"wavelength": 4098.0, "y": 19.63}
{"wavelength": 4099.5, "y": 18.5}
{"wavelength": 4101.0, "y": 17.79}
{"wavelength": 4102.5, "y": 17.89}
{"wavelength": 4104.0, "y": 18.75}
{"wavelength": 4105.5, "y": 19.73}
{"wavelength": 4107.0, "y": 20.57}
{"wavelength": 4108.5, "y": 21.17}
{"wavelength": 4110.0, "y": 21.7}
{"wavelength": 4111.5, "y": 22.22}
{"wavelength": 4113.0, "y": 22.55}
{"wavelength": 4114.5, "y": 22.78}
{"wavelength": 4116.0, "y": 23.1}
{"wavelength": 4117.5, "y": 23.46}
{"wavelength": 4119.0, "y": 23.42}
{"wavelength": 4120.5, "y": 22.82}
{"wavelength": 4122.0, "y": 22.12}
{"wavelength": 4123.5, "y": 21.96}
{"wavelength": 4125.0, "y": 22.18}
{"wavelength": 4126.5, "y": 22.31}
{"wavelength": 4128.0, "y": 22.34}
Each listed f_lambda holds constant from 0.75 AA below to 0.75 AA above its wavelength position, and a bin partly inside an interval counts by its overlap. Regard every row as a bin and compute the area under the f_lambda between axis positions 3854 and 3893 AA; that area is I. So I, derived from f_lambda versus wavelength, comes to 519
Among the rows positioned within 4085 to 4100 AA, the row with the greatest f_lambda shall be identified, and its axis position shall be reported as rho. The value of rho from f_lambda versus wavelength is 4090.5 AA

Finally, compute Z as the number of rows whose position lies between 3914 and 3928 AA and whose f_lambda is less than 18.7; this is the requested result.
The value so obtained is 9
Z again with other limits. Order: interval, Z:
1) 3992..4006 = 0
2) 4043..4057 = 0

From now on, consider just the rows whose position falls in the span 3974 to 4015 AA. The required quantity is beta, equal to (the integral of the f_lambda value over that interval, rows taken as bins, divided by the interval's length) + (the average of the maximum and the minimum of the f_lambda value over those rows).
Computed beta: 39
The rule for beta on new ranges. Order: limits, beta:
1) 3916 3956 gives 26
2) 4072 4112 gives 42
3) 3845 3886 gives 27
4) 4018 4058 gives 54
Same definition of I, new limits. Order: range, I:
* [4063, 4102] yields 845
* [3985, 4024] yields 867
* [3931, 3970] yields 515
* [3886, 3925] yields 614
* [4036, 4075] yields 936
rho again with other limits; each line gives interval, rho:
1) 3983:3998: 3991.5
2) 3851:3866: 3858.0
